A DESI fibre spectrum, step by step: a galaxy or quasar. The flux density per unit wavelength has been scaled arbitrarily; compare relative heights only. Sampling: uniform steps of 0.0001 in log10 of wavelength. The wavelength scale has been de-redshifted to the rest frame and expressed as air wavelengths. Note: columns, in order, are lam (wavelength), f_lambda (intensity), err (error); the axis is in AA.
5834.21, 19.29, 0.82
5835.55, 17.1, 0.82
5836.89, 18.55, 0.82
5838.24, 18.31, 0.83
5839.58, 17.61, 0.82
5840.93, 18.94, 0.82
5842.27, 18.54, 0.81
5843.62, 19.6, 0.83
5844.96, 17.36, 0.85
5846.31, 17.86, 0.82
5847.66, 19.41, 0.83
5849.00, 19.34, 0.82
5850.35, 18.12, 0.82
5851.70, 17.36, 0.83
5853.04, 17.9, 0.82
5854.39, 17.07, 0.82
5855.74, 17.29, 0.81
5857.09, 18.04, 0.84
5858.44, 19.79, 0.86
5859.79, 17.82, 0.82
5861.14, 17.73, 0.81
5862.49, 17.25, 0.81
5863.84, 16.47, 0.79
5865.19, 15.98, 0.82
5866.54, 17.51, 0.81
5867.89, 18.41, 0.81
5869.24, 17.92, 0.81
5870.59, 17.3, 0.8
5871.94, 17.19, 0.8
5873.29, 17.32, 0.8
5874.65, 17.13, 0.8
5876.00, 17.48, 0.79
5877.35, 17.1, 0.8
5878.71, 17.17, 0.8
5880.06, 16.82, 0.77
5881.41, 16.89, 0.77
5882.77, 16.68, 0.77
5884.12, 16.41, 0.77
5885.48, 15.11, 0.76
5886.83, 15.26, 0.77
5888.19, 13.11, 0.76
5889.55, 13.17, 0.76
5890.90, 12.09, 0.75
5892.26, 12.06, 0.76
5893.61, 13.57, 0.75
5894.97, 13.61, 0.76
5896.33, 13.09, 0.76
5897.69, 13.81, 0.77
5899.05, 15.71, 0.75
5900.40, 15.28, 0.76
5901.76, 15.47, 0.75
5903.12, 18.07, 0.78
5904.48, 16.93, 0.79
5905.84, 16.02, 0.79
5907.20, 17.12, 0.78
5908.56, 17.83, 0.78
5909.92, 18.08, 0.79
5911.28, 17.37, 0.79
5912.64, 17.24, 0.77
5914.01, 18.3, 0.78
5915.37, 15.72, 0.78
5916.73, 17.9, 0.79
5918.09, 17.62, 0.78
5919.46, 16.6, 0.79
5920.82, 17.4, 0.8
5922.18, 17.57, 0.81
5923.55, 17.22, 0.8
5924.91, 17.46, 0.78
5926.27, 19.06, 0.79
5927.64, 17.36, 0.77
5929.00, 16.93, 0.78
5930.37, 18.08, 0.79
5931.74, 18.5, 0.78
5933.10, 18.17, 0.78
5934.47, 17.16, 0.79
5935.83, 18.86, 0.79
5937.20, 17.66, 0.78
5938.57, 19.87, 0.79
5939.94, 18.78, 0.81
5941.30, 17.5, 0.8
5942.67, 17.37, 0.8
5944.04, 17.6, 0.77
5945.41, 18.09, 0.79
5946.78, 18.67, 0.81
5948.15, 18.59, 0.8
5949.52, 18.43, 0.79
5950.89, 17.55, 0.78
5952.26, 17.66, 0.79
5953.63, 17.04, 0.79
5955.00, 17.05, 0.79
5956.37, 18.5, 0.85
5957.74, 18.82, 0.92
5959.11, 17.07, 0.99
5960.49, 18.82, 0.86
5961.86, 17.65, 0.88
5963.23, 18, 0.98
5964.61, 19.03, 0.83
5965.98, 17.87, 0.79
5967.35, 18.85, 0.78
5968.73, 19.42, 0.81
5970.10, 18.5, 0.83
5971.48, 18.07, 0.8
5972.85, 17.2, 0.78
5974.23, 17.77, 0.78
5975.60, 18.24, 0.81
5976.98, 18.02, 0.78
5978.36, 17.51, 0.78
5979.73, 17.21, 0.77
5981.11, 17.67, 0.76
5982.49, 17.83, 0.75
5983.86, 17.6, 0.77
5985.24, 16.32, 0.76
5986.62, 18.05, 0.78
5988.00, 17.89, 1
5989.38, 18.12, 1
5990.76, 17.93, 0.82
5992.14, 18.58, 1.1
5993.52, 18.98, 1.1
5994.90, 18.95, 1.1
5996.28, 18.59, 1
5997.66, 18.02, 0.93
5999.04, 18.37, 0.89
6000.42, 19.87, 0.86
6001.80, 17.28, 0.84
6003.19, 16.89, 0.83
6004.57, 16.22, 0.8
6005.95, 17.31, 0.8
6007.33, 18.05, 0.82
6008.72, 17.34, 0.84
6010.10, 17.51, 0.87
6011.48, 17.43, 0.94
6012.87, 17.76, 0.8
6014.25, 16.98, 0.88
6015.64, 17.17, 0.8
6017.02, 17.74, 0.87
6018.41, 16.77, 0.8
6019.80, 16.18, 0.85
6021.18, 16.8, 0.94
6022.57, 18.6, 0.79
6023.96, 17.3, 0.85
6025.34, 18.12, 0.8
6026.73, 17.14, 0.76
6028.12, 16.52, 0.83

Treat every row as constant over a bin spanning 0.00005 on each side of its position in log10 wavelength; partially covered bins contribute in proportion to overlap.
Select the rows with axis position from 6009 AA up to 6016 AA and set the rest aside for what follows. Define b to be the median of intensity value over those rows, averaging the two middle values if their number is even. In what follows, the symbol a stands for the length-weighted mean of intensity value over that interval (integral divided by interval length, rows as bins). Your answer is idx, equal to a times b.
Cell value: 303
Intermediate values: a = 17.4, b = 17.4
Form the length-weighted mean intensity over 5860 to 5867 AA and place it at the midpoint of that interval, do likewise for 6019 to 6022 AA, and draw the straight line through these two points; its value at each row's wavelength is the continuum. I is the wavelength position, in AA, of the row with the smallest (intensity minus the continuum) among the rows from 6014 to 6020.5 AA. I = 6019.80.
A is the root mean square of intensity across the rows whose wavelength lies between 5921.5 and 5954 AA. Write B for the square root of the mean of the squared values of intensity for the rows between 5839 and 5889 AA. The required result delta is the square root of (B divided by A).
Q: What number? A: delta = 0.99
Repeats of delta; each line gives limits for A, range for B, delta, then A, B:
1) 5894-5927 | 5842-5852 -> 1.05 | 16.8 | 18.5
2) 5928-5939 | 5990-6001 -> 1.01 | 18.2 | 18.7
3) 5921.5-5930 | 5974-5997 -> 1.01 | 17.6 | 18.0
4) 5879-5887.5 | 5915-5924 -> 1.03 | 16.2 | 17.2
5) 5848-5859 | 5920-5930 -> 0.98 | 18.1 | 17.6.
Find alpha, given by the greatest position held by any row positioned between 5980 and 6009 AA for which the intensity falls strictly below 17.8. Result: 6008.72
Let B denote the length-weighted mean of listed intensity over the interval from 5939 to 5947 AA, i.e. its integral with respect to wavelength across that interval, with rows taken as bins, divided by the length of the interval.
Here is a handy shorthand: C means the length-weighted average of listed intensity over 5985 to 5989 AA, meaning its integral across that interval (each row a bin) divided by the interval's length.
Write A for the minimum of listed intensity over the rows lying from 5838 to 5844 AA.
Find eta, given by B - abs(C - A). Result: 18.0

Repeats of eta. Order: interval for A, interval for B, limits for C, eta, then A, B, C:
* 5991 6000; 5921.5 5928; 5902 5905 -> 17.0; 18.02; 17.75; 17.2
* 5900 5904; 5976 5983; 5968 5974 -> 14.7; 15.28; 17.65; 18.2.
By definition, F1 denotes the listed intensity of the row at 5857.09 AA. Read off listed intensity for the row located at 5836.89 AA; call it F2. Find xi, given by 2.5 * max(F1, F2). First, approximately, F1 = 18.04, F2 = 18.55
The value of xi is 46.4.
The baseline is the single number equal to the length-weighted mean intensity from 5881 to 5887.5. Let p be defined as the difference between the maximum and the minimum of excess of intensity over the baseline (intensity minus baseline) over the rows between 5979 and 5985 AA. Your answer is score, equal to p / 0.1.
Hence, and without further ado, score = 6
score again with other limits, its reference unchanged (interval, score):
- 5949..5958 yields 18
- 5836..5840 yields 9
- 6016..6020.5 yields 16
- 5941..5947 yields 13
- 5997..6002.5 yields 26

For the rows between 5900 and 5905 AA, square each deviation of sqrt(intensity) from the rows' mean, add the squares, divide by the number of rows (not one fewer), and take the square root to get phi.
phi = 0.140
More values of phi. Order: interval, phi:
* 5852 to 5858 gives 0.048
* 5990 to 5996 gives 0.049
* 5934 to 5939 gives 0.123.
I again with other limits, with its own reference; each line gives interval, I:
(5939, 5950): 5942.67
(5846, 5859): 5854.39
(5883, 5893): 5892.26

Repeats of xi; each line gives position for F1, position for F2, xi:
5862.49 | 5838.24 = 45.8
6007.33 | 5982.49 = 45.1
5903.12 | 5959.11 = 45.2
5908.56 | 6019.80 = 44.6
